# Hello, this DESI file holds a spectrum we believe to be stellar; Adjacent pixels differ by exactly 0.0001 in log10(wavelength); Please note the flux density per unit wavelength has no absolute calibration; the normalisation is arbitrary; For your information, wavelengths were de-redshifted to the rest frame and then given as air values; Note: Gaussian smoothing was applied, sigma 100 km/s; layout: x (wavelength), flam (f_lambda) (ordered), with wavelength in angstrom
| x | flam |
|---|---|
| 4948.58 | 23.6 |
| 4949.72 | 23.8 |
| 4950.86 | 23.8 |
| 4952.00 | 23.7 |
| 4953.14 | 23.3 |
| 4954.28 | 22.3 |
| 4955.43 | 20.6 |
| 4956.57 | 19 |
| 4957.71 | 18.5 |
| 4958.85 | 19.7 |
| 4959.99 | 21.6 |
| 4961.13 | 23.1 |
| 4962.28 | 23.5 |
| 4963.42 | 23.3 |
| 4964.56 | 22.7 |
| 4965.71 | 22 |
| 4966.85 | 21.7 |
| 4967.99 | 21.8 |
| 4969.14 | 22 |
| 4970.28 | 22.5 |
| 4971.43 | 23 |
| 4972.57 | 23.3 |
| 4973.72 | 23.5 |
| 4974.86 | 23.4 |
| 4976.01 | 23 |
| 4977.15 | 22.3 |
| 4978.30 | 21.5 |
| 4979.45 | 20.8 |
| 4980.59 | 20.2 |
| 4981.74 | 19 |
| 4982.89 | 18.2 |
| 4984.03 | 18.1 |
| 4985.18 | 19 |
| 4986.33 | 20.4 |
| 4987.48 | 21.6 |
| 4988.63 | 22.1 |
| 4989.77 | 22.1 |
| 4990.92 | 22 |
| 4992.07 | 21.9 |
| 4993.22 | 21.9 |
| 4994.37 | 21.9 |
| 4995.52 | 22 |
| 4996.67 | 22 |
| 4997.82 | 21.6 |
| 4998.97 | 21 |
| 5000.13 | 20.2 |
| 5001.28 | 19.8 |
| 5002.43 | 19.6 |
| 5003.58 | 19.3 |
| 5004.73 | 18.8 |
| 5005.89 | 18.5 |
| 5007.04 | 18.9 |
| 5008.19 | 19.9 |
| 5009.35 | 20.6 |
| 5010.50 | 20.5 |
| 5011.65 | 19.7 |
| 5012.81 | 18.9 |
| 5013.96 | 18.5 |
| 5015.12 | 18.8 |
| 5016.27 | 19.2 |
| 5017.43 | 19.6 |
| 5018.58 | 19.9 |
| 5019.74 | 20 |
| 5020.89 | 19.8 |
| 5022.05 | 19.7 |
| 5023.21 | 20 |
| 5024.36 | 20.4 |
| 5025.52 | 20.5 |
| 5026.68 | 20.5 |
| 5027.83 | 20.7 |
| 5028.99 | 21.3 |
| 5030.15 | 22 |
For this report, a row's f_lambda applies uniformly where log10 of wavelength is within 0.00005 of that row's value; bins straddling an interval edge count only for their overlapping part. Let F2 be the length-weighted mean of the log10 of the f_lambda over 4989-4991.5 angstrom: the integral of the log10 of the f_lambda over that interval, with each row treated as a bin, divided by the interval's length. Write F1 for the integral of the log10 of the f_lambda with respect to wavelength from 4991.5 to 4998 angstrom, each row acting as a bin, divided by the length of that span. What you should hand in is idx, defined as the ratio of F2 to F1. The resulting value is 1.01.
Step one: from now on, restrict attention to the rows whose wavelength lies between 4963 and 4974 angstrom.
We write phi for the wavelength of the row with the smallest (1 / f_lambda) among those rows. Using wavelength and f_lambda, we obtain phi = 4973.72 angstrom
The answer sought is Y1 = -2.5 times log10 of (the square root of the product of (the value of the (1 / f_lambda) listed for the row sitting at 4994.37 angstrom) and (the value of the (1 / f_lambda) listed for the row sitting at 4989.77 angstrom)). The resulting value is 3.36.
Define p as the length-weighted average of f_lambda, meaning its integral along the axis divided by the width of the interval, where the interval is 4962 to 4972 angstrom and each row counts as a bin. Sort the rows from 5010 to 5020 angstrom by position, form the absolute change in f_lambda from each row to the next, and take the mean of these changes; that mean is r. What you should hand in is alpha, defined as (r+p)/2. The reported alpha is 11.46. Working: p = 22.5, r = 0.44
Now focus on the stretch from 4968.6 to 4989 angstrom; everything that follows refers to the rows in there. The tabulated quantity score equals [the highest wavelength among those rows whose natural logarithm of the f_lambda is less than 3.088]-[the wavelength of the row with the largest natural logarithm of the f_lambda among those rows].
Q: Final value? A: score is 13.8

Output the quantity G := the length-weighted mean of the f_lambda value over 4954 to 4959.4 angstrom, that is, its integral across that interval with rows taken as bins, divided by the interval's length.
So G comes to 19.9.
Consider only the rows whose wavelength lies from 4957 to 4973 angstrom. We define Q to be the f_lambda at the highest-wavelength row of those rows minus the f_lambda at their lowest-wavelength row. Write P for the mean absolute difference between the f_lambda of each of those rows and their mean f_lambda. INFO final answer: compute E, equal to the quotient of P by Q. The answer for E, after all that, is 0.2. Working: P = 1.0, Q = 4.8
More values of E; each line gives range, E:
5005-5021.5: 0.5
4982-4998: 0.4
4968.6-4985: -0.4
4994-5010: -0.8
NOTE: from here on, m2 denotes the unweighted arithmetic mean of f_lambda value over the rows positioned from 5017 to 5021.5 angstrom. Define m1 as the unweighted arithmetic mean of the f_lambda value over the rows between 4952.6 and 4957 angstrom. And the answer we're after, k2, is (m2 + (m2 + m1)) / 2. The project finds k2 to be 30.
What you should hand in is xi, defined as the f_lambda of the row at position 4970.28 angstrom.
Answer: 22.5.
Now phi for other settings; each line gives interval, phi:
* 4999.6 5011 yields 5009.35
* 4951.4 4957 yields 4952.00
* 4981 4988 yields 4987.48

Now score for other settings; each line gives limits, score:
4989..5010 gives 19.6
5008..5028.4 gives 0.0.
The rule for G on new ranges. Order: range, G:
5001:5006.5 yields 19.2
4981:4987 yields 19.0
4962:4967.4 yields 22.6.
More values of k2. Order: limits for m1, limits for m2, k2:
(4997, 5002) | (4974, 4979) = 33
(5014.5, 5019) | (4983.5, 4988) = 29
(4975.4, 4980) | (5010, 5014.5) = 30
